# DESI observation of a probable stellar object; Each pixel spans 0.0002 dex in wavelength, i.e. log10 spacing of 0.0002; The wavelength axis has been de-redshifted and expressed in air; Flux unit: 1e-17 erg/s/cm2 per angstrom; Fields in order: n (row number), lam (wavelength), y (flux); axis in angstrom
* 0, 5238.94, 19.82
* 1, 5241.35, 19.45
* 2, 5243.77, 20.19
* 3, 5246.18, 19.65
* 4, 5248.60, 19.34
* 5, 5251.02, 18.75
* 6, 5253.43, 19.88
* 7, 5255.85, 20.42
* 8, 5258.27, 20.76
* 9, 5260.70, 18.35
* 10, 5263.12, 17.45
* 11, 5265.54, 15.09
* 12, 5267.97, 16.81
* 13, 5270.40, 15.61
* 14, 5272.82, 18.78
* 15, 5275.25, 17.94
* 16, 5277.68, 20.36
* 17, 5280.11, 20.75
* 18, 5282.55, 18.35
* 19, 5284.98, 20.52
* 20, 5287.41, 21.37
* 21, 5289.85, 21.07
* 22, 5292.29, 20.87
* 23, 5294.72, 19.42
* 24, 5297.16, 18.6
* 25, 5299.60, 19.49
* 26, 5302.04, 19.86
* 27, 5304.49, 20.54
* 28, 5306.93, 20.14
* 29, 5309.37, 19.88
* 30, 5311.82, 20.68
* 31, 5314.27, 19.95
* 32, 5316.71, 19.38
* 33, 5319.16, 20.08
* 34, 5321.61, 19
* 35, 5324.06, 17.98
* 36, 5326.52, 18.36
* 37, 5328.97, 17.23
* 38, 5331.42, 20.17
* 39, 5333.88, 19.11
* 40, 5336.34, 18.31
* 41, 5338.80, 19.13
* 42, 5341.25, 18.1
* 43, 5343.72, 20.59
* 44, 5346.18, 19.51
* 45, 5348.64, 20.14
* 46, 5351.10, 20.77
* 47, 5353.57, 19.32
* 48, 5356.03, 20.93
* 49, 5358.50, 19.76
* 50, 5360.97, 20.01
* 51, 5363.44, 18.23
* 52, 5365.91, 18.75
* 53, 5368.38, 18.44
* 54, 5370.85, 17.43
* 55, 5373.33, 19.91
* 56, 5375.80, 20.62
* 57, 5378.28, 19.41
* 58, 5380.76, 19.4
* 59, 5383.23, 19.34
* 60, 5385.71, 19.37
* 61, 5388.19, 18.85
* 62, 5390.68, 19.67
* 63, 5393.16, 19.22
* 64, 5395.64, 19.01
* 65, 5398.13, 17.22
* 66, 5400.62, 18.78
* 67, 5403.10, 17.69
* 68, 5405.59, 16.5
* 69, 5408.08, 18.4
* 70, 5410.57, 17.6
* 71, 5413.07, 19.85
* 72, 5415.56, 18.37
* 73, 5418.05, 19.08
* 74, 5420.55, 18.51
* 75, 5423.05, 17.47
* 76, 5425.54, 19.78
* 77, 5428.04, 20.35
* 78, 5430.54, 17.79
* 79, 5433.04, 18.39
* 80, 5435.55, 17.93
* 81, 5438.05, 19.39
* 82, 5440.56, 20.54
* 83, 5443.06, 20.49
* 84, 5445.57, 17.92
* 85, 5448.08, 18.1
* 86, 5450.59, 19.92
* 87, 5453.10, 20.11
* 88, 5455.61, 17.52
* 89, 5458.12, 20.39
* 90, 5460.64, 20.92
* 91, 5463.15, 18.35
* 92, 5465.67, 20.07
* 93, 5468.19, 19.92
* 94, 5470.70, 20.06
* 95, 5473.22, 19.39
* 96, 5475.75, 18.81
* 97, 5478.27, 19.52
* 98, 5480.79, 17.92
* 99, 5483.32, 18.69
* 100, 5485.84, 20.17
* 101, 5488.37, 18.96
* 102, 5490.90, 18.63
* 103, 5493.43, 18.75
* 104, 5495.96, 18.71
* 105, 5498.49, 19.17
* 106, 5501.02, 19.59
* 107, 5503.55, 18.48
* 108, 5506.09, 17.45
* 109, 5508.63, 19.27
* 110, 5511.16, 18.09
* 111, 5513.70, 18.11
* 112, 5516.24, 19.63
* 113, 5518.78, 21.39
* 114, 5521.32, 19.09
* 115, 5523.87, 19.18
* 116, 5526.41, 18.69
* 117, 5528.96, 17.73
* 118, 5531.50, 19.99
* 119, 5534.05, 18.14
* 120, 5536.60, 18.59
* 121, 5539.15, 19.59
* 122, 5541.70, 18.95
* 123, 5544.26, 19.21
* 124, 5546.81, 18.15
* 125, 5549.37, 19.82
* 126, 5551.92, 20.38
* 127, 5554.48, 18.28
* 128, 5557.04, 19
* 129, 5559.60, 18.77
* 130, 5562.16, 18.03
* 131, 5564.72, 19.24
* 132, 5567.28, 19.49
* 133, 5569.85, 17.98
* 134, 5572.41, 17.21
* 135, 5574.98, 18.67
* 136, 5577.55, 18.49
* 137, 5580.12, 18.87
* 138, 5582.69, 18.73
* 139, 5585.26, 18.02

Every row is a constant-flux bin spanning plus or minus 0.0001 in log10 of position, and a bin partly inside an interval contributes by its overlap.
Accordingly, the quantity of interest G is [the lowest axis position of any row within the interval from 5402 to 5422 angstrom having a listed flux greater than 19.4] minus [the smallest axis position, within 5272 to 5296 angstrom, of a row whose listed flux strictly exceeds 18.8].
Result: 135.4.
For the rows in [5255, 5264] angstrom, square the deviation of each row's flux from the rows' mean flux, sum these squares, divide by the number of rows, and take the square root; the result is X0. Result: 1.39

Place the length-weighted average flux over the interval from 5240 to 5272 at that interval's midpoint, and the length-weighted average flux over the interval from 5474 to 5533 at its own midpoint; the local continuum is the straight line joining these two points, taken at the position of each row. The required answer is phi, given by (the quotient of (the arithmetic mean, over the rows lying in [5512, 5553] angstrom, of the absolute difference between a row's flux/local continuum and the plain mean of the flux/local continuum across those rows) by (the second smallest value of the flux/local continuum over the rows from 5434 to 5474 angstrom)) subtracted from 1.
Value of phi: 0.959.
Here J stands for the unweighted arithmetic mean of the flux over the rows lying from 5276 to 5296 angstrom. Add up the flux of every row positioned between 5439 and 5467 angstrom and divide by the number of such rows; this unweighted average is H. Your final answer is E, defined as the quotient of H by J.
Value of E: 0.96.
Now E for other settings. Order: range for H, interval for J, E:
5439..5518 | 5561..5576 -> 1.04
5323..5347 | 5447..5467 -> 0.97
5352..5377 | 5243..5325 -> 1.00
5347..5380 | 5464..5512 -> 1.03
